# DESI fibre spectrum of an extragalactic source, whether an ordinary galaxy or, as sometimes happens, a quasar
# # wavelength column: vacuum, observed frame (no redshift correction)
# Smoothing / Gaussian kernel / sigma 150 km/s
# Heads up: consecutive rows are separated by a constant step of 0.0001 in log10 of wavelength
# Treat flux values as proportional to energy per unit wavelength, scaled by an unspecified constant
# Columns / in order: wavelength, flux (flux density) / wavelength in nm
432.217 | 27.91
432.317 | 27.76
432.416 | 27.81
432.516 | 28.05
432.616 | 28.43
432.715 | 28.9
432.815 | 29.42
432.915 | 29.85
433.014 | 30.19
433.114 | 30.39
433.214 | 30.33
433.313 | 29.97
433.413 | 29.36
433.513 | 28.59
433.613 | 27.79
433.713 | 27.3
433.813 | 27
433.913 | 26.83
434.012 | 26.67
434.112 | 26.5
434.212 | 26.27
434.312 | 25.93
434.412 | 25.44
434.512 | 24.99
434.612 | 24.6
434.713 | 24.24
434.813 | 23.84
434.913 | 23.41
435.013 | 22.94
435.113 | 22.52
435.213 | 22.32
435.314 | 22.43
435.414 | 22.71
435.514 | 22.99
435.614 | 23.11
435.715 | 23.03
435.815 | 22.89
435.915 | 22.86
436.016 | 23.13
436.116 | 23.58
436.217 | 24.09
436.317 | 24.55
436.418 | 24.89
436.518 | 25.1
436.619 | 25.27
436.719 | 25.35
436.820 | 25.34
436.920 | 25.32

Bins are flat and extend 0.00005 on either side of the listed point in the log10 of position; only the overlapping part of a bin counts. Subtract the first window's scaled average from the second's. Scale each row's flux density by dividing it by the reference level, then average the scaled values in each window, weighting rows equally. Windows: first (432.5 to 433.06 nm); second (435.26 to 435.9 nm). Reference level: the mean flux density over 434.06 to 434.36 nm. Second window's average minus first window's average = -0.24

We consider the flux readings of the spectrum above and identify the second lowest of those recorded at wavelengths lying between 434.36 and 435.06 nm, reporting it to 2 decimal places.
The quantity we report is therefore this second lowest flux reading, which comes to 23.41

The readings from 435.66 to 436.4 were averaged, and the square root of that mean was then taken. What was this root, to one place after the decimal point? 4.8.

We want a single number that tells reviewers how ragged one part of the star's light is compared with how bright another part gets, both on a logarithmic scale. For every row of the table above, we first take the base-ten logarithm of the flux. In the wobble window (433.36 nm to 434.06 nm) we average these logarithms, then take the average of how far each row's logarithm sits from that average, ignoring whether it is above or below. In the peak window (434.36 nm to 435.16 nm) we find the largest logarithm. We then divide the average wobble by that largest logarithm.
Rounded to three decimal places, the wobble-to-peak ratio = 0.009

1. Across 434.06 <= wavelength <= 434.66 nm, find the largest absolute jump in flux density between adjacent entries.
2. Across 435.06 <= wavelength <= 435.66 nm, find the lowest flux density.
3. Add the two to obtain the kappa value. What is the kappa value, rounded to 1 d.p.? 22.8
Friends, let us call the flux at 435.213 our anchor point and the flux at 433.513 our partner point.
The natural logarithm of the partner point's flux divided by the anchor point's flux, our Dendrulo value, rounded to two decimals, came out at 0.25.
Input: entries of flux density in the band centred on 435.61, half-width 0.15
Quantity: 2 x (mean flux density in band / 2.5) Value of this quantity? 18.4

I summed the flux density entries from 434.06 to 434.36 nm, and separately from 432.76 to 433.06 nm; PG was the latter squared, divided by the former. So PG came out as 102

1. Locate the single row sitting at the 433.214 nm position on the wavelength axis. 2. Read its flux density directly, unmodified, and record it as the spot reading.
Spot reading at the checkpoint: 30.33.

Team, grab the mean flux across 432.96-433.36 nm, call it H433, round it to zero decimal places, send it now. 30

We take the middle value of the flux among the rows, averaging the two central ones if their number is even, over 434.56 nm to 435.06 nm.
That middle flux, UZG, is 23.8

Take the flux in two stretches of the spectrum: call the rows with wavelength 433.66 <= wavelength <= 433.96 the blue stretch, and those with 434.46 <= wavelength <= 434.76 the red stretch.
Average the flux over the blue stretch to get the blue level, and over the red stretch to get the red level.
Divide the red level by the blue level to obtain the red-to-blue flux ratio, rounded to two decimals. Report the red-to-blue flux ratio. 0.91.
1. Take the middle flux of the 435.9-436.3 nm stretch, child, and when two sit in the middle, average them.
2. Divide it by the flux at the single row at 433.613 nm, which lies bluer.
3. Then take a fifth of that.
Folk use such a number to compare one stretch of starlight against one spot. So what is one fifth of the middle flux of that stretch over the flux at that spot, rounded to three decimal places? 0.168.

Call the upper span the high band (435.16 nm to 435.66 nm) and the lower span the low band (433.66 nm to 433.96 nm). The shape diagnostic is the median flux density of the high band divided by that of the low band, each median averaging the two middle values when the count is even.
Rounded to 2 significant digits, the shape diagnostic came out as 0.84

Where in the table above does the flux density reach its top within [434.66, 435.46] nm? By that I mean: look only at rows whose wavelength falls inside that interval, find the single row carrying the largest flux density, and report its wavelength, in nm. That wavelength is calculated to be 434.713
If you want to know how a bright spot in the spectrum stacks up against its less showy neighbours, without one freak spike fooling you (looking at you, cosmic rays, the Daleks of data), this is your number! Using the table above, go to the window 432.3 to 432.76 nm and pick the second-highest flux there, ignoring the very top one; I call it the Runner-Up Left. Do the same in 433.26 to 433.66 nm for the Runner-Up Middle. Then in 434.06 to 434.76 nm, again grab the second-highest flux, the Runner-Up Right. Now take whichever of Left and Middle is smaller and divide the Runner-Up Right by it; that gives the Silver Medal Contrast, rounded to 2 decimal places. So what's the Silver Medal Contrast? 0.92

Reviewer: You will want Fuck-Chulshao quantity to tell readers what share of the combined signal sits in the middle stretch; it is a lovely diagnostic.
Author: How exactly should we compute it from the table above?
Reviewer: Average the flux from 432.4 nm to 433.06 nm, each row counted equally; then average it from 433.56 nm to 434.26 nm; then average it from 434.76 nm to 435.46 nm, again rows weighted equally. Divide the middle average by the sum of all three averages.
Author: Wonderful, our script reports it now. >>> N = 0.342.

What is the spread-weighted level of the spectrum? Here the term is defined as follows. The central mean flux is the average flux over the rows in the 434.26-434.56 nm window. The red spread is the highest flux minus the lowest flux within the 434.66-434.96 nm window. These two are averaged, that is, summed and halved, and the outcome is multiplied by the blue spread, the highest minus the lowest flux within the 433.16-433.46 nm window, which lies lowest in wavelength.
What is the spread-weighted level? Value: 13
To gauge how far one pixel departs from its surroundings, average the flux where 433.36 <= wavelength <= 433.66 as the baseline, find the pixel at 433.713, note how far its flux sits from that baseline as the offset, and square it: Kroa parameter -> 1.6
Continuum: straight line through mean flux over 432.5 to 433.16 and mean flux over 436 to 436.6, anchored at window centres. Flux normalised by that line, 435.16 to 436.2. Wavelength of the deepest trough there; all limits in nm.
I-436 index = 435.213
